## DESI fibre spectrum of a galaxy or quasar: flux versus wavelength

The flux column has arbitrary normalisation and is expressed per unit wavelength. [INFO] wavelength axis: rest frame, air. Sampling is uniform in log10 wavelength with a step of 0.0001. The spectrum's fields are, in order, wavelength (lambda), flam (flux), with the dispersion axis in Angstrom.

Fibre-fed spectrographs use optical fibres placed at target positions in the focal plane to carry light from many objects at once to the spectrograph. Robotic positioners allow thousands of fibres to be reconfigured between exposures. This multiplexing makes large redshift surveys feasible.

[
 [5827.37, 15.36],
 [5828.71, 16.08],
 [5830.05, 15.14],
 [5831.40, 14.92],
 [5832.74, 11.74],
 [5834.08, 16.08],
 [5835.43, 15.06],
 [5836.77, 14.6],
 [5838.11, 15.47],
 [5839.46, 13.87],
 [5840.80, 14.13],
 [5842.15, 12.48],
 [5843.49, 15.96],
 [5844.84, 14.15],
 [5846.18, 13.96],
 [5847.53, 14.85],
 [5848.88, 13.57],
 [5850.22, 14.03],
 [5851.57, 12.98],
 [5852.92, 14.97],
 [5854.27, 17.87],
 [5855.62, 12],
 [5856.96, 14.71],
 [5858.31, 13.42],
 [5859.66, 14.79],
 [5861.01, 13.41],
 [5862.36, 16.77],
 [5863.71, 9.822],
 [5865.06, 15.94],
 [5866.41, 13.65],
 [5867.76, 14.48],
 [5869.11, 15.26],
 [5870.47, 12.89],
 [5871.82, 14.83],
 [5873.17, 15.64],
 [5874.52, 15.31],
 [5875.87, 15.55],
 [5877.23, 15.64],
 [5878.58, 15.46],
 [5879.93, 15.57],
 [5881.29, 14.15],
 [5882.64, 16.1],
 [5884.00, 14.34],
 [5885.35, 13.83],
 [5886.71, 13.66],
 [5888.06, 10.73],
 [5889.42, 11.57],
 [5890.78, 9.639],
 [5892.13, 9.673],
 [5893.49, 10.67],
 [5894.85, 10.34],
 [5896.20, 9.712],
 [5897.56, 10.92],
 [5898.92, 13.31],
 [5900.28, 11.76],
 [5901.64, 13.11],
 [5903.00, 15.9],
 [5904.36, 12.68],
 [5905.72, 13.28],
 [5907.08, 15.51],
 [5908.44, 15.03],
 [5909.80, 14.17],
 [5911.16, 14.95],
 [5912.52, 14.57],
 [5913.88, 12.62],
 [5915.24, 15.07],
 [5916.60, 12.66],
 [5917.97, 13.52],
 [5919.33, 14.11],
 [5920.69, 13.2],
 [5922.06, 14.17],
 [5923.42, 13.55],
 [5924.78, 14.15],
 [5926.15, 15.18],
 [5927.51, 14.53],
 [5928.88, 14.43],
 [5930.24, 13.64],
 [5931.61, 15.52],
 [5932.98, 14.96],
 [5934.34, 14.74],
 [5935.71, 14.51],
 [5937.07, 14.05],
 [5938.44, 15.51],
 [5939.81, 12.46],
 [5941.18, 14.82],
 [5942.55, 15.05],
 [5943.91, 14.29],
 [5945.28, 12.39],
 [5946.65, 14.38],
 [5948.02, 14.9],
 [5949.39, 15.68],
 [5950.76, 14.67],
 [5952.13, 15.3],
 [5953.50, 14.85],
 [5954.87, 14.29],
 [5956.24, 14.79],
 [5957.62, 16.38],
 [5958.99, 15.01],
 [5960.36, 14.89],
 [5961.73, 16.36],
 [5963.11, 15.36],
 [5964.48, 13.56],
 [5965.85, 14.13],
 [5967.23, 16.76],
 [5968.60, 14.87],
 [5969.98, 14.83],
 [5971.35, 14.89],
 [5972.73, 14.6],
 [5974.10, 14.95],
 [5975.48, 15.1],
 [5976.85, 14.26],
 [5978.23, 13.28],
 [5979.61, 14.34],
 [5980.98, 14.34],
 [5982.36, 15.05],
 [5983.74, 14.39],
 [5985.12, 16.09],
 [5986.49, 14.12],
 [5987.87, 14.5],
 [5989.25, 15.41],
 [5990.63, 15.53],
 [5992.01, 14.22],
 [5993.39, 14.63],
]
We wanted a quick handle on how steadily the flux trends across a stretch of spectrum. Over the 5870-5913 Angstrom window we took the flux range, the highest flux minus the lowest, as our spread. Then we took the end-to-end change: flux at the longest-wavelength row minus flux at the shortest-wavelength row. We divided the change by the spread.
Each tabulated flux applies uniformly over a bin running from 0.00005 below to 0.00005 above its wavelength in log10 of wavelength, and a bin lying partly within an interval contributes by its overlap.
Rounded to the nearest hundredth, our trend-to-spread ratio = 0.26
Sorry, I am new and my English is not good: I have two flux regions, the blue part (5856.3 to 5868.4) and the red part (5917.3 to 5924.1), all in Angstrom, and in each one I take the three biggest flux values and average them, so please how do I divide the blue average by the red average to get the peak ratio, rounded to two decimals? 1.14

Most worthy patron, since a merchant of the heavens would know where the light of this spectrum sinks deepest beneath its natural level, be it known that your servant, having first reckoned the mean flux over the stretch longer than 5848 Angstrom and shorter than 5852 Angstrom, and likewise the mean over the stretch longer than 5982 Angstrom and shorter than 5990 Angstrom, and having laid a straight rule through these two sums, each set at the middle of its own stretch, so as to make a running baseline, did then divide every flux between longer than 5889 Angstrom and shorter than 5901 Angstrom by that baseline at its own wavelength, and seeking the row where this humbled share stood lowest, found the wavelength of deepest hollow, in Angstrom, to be 5890.78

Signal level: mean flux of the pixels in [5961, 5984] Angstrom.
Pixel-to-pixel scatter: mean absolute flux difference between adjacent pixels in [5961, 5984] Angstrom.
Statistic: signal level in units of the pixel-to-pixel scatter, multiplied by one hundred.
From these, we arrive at 1814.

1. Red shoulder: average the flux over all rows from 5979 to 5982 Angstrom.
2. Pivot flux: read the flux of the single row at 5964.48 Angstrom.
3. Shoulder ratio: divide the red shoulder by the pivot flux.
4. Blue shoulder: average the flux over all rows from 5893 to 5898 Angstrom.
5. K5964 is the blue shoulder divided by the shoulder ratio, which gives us 10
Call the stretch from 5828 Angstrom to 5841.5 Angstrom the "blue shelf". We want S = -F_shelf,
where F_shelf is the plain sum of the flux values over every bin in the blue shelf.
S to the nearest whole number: -147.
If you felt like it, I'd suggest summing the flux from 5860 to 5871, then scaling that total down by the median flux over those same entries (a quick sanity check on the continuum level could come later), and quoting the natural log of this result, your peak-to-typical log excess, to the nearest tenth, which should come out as 2.1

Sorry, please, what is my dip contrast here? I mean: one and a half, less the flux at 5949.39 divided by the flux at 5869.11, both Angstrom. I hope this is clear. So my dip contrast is 0.47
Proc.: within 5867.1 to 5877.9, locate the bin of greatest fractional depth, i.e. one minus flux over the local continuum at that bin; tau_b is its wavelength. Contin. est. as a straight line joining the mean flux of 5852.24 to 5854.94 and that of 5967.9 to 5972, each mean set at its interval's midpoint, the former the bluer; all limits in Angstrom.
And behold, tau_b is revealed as 5870.47 Angstrom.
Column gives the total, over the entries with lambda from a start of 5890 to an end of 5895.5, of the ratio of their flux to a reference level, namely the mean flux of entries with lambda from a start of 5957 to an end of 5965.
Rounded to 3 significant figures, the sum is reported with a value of 2.64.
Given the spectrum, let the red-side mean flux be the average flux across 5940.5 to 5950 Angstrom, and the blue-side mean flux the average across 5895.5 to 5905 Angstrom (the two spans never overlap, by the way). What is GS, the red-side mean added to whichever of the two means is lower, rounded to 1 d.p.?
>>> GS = 27.0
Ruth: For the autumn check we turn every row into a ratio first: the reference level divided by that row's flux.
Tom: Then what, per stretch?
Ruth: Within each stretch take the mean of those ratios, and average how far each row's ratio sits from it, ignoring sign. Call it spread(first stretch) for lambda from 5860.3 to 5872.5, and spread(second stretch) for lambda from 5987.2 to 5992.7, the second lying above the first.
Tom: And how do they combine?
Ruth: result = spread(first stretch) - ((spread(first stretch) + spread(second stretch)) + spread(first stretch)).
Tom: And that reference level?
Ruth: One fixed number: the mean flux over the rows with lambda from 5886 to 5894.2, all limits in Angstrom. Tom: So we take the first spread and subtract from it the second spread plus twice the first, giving -0.119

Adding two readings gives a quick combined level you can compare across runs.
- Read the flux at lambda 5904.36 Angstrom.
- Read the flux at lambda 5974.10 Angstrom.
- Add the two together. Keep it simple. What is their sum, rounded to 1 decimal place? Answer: 27.6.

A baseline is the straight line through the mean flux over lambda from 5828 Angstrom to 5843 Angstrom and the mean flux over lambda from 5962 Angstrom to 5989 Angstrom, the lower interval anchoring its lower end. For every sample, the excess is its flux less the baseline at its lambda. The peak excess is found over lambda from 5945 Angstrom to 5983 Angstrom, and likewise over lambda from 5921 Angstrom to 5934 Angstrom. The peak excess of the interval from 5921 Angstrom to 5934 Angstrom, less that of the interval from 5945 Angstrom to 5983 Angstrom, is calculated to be -1.2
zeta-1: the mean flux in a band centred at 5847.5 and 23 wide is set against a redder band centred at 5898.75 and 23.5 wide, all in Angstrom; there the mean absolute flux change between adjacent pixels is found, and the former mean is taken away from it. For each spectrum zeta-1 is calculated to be -13.0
